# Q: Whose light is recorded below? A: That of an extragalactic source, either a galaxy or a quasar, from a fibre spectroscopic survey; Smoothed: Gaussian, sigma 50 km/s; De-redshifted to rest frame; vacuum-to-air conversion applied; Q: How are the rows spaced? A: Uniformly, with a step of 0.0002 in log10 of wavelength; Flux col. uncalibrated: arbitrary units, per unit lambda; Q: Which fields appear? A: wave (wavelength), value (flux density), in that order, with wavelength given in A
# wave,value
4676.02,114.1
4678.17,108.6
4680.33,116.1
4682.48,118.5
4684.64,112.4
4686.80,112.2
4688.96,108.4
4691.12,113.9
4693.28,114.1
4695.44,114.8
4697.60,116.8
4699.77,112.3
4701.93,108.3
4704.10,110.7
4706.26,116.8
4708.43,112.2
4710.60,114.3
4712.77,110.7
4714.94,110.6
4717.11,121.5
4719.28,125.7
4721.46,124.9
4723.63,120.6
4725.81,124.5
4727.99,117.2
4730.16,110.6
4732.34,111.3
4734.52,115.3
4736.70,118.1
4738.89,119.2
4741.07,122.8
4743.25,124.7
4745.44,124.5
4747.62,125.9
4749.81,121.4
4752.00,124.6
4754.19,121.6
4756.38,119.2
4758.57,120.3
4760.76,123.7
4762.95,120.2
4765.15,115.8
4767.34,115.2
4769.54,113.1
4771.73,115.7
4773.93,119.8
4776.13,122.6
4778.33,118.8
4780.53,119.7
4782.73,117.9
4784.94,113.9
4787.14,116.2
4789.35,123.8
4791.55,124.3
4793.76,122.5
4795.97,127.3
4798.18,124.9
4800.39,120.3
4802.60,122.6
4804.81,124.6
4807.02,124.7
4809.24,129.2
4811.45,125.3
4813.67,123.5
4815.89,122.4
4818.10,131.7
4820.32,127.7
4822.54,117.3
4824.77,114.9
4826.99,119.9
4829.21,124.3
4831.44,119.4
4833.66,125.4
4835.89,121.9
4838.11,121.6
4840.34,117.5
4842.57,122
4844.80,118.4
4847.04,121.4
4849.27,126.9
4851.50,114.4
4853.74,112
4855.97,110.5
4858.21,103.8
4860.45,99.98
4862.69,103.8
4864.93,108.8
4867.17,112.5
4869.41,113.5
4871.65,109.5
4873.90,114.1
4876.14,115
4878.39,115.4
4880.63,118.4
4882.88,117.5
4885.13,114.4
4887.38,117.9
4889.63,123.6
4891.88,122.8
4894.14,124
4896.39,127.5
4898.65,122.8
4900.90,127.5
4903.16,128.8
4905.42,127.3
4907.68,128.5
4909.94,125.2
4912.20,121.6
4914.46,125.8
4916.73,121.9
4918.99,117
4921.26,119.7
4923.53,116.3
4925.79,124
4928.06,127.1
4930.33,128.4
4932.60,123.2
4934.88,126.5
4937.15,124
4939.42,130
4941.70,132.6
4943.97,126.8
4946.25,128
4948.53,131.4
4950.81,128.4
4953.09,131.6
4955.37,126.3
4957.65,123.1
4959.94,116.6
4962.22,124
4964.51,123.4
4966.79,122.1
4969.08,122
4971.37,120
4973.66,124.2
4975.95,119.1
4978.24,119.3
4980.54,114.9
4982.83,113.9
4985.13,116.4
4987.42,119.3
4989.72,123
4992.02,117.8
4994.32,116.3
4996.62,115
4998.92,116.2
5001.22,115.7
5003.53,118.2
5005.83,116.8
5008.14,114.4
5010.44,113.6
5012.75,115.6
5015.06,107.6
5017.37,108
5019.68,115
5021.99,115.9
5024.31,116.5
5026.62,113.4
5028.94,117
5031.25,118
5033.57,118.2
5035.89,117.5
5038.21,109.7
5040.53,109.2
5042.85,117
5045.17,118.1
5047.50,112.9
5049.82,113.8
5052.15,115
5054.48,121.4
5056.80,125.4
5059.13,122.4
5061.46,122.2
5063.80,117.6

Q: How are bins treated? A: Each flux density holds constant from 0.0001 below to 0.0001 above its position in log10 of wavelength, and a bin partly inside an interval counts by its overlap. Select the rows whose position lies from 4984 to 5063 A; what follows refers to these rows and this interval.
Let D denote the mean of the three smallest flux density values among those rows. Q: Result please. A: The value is 108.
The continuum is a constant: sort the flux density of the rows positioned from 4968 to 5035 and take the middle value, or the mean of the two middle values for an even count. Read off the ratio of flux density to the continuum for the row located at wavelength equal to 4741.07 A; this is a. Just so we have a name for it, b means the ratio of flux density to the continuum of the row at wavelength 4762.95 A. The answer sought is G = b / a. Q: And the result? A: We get 0.98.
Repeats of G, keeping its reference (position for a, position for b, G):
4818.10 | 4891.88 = 0.93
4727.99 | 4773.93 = 1.02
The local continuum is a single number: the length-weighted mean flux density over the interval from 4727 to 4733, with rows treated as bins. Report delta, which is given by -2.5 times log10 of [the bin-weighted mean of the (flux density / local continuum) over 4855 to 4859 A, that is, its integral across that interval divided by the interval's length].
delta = 0.06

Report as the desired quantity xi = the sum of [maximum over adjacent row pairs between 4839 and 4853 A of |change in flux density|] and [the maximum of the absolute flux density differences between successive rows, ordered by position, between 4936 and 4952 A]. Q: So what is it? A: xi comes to 18.5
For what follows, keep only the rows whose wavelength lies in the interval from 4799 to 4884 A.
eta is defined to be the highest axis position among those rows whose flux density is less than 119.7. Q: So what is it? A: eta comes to 4882.88 A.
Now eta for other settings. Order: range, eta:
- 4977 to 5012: 5010.44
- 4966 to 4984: 4982.83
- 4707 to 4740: 4738.89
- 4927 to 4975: 4959.94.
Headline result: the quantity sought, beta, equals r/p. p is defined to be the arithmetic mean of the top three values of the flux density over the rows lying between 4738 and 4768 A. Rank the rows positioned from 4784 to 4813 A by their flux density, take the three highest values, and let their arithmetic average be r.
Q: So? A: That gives 1.02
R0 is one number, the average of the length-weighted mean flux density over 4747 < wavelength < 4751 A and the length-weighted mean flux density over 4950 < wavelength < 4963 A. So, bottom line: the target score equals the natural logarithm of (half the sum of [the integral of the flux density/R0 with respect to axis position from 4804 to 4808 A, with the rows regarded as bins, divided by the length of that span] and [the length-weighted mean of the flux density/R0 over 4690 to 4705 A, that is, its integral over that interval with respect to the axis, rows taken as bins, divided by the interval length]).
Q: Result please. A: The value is -0.043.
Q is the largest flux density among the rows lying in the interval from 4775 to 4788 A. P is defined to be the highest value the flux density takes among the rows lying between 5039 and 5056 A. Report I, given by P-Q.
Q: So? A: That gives -1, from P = 121.4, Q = 122.6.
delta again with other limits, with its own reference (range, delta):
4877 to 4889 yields -0.04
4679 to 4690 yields 0.00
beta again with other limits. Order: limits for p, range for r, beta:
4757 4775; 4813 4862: 1.06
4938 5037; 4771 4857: 0.98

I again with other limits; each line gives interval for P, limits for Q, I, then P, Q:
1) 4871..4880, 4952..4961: -16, 115.4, 131.6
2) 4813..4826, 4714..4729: 6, 131.7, 125.7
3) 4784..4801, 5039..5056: 6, 127.3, 121.4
